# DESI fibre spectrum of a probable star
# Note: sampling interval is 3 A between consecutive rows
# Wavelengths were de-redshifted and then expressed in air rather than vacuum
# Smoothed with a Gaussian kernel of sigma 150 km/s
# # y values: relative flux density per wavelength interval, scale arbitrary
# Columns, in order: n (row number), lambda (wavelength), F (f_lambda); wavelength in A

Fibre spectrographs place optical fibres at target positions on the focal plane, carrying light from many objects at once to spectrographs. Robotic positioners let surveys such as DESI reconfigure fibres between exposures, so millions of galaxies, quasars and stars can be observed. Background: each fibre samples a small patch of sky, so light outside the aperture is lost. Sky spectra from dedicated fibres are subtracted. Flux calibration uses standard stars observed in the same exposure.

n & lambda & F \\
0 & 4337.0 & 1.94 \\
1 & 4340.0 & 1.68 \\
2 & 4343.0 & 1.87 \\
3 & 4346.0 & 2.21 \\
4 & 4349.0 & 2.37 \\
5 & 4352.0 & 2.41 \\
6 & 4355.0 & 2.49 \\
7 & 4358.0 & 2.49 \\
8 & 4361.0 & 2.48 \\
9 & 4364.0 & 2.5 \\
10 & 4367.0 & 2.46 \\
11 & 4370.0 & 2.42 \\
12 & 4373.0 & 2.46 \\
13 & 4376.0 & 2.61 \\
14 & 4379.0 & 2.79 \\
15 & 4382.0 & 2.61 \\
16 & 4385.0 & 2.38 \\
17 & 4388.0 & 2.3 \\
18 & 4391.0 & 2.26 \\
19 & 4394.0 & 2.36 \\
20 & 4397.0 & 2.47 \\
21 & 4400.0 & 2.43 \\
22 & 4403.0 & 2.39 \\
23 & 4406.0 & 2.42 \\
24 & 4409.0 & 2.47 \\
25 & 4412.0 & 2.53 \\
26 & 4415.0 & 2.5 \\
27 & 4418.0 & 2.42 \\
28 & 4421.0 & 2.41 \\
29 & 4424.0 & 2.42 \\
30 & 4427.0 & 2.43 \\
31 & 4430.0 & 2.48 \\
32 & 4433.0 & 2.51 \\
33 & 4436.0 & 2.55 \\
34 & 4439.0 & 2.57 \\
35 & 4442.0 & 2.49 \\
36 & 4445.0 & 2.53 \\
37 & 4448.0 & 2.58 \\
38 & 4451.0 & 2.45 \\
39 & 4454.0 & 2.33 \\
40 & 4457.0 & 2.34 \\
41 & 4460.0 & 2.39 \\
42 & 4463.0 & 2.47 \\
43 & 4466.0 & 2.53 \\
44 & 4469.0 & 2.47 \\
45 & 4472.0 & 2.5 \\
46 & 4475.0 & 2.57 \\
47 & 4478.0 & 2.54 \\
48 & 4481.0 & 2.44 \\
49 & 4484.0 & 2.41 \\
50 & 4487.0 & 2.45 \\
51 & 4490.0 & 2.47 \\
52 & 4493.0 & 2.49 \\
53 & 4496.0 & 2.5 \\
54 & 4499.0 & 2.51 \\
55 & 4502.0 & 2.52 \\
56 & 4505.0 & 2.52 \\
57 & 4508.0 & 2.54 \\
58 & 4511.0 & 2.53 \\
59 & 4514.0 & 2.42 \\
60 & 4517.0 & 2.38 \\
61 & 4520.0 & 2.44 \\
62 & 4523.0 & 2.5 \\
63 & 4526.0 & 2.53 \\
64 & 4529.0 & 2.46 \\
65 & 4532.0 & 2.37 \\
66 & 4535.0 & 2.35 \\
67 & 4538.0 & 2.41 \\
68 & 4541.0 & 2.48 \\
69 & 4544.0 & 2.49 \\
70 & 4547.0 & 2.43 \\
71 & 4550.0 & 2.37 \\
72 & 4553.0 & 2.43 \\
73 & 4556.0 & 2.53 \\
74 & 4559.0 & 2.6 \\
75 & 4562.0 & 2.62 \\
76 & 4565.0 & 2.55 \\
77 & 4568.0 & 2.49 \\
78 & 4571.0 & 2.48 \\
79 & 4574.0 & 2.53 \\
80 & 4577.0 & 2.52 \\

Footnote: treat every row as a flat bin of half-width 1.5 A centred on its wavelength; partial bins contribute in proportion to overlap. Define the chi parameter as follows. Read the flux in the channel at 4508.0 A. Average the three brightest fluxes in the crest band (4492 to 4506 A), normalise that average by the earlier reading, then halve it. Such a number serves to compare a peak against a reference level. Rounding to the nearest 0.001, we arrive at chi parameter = 0.495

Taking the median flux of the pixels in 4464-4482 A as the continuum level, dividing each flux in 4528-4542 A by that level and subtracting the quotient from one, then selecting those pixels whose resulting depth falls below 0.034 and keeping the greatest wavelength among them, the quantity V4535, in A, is 4541.0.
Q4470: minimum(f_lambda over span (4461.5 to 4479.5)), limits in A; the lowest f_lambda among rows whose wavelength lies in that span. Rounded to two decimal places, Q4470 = 2.47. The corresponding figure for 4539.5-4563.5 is 2.37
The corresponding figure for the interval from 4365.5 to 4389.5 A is 2.30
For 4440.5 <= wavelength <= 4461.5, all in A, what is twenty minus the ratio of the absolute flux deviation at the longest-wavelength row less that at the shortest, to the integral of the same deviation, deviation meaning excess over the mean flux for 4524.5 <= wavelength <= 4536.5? 20.0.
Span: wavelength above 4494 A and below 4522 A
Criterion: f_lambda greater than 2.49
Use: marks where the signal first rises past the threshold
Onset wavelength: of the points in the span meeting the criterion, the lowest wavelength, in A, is 4496.0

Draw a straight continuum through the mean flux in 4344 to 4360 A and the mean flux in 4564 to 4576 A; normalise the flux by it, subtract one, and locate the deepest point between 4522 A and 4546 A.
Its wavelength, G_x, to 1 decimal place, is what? 4535.0 A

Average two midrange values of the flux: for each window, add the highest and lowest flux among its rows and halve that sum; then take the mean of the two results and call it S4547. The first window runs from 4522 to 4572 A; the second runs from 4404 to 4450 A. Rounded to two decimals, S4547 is 2.49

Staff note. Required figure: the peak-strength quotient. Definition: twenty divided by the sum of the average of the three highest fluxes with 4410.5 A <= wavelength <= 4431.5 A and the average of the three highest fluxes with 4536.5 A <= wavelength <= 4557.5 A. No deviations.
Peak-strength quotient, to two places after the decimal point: 4.00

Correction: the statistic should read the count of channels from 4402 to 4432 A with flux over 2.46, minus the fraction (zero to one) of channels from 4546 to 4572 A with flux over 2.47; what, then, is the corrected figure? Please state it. 3.3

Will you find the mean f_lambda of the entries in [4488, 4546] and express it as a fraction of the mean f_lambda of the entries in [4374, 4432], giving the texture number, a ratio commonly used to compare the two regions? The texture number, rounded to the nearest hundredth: 1.00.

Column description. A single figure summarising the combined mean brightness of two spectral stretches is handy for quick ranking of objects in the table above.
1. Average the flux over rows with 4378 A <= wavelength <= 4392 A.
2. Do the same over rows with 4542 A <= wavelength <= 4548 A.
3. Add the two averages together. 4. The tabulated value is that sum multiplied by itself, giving 24.3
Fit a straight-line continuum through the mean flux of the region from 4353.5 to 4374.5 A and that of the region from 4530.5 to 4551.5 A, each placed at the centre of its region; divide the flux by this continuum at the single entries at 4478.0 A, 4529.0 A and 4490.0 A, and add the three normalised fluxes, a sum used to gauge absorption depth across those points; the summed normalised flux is 3.08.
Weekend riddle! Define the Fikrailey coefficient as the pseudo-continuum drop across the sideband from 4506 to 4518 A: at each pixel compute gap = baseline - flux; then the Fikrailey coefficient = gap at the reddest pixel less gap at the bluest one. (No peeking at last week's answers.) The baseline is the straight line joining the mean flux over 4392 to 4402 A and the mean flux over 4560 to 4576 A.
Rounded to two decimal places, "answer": 0.17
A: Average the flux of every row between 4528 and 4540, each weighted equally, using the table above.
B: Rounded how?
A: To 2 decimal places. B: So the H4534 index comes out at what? 2.40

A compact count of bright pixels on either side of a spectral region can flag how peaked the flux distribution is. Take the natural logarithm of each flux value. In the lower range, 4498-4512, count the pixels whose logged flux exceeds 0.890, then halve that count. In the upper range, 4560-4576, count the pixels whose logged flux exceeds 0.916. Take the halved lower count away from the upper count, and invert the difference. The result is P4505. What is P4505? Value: 2.0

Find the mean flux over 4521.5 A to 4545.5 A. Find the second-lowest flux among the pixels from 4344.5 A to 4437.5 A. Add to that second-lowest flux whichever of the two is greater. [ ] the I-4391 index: 4.71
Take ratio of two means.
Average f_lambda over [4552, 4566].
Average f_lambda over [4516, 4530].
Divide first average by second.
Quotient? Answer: 1.03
